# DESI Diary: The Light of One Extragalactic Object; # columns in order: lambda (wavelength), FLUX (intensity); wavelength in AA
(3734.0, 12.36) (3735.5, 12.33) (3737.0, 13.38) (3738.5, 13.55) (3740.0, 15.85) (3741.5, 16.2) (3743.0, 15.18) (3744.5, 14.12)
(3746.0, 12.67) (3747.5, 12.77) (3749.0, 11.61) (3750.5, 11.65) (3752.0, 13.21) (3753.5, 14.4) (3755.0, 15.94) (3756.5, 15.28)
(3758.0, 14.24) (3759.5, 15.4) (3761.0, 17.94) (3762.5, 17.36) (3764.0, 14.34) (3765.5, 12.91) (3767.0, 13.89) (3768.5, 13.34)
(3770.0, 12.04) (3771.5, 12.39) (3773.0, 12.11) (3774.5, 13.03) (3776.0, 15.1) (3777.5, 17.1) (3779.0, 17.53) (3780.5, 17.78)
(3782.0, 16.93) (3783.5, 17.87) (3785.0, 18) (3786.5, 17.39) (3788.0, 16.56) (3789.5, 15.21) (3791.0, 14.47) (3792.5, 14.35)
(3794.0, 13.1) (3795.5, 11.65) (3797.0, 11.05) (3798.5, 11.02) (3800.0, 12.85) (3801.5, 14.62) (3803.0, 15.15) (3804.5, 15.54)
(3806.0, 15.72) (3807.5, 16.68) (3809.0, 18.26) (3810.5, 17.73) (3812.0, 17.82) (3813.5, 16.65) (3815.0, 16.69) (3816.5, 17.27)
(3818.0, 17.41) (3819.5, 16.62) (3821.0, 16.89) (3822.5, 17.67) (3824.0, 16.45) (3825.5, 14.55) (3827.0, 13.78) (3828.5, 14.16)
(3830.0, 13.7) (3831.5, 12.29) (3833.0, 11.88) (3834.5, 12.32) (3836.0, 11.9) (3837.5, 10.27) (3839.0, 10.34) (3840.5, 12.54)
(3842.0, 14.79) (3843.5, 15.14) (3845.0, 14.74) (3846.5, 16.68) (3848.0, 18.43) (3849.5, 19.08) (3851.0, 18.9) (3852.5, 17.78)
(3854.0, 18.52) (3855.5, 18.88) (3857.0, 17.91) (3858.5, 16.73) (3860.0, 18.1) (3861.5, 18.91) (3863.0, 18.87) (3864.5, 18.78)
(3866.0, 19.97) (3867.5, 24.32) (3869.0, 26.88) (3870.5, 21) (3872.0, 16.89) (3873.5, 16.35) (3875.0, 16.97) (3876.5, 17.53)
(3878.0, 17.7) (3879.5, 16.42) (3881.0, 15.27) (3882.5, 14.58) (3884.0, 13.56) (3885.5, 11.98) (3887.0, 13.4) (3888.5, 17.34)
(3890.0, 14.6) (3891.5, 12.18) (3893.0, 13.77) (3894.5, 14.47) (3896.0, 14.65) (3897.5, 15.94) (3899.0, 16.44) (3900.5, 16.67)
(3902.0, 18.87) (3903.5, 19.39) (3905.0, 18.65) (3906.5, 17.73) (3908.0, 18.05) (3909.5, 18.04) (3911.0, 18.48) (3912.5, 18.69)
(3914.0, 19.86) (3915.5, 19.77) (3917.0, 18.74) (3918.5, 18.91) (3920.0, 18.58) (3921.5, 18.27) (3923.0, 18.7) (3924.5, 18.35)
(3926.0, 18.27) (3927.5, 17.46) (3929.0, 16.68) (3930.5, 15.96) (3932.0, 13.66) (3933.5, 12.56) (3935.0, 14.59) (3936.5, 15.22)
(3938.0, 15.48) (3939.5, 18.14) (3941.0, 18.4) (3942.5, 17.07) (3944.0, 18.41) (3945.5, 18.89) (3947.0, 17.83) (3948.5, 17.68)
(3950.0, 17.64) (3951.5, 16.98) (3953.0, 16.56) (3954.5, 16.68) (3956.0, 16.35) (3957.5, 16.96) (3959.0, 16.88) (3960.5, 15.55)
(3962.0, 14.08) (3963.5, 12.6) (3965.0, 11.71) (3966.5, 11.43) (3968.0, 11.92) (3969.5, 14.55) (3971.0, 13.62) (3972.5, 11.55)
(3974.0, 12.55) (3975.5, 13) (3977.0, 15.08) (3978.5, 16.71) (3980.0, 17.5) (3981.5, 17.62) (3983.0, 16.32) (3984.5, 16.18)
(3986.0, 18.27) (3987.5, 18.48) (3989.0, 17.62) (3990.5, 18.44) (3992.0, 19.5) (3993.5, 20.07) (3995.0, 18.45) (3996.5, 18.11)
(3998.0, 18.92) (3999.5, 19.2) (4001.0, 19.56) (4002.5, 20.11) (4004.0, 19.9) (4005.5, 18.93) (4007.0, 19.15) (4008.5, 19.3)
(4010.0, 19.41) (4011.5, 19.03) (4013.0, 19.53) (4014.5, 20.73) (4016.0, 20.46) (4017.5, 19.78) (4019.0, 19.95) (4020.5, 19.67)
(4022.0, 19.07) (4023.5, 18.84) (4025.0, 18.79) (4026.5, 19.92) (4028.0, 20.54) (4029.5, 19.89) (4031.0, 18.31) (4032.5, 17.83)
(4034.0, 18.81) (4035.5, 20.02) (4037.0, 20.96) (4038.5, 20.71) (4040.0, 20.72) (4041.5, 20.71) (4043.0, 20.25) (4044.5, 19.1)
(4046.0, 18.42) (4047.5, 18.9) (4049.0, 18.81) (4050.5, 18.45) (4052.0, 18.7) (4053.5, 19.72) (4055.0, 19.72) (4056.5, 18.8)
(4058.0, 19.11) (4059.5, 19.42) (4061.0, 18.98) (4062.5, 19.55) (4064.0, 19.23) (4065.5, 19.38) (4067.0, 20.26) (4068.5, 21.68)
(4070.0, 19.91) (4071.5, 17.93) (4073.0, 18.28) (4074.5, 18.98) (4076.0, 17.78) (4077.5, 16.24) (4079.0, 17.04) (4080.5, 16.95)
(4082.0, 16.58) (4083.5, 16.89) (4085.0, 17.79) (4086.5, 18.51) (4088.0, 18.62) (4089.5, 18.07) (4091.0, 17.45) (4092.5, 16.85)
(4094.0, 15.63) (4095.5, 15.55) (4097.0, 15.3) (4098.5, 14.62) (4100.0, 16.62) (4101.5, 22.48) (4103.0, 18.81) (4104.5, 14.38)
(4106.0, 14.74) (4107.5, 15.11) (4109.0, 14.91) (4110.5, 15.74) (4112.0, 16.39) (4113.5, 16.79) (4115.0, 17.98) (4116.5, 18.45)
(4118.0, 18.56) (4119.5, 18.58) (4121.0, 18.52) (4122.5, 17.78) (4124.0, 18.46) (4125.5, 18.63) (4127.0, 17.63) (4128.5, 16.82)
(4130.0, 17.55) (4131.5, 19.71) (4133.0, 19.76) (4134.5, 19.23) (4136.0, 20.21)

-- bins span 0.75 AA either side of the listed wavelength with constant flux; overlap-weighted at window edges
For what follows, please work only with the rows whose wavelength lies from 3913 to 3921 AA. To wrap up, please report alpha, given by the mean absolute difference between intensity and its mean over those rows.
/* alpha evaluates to 0.51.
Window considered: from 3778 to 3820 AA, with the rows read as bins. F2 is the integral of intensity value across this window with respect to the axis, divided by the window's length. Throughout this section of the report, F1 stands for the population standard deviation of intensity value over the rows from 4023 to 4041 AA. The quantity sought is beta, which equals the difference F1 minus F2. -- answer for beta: -14.8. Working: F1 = 1.01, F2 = 15.8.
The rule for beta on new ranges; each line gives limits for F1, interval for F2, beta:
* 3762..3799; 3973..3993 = -14.4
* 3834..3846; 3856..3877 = -17.4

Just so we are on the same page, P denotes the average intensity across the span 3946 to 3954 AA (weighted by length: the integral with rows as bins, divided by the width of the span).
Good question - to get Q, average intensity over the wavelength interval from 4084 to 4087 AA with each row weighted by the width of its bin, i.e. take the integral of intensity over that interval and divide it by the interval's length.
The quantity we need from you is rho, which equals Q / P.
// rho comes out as 1.04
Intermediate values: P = 17.4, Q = 18.0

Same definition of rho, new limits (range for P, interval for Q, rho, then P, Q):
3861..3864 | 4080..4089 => 0.93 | 18.9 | 17.6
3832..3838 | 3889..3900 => 1.26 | 11.7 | 14.7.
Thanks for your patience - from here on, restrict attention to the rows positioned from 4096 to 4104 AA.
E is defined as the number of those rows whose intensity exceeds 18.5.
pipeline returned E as 2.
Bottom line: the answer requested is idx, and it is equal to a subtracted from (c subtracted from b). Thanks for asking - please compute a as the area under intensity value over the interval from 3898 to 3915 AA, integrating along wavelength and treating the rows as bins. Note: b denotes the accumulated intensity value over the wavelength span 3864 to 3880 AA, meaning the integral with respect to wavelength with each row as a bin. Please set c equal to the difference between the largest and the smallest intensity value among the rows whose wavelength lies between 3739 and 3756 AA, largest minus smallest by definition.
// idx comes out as -4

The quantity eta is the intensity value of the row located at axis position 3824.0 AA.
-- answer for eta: 16.45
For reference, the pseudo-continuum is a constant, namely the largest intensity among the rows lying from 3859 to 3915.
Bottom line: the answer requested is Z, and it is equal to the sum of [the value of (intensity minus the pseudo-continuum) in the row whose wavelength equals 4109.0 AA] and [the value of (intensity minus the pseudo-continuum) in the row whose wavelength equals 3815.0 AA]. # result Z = -22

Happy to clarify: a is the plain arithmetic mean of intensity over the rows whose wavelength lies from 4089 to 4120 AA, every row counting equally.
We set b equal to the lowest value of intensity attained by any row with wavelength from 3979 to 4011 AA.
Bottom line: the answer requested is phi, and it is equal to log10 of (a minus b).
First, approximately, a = 16.8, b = 16.18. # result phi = -0.2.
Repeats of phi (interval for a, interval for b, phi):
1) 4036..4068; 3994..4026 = 0.1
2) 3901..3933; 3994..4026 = -1.4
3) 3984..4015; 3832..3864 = 0.9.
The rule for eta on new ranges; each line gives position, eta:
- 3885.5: 11.98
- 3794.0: 13.1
